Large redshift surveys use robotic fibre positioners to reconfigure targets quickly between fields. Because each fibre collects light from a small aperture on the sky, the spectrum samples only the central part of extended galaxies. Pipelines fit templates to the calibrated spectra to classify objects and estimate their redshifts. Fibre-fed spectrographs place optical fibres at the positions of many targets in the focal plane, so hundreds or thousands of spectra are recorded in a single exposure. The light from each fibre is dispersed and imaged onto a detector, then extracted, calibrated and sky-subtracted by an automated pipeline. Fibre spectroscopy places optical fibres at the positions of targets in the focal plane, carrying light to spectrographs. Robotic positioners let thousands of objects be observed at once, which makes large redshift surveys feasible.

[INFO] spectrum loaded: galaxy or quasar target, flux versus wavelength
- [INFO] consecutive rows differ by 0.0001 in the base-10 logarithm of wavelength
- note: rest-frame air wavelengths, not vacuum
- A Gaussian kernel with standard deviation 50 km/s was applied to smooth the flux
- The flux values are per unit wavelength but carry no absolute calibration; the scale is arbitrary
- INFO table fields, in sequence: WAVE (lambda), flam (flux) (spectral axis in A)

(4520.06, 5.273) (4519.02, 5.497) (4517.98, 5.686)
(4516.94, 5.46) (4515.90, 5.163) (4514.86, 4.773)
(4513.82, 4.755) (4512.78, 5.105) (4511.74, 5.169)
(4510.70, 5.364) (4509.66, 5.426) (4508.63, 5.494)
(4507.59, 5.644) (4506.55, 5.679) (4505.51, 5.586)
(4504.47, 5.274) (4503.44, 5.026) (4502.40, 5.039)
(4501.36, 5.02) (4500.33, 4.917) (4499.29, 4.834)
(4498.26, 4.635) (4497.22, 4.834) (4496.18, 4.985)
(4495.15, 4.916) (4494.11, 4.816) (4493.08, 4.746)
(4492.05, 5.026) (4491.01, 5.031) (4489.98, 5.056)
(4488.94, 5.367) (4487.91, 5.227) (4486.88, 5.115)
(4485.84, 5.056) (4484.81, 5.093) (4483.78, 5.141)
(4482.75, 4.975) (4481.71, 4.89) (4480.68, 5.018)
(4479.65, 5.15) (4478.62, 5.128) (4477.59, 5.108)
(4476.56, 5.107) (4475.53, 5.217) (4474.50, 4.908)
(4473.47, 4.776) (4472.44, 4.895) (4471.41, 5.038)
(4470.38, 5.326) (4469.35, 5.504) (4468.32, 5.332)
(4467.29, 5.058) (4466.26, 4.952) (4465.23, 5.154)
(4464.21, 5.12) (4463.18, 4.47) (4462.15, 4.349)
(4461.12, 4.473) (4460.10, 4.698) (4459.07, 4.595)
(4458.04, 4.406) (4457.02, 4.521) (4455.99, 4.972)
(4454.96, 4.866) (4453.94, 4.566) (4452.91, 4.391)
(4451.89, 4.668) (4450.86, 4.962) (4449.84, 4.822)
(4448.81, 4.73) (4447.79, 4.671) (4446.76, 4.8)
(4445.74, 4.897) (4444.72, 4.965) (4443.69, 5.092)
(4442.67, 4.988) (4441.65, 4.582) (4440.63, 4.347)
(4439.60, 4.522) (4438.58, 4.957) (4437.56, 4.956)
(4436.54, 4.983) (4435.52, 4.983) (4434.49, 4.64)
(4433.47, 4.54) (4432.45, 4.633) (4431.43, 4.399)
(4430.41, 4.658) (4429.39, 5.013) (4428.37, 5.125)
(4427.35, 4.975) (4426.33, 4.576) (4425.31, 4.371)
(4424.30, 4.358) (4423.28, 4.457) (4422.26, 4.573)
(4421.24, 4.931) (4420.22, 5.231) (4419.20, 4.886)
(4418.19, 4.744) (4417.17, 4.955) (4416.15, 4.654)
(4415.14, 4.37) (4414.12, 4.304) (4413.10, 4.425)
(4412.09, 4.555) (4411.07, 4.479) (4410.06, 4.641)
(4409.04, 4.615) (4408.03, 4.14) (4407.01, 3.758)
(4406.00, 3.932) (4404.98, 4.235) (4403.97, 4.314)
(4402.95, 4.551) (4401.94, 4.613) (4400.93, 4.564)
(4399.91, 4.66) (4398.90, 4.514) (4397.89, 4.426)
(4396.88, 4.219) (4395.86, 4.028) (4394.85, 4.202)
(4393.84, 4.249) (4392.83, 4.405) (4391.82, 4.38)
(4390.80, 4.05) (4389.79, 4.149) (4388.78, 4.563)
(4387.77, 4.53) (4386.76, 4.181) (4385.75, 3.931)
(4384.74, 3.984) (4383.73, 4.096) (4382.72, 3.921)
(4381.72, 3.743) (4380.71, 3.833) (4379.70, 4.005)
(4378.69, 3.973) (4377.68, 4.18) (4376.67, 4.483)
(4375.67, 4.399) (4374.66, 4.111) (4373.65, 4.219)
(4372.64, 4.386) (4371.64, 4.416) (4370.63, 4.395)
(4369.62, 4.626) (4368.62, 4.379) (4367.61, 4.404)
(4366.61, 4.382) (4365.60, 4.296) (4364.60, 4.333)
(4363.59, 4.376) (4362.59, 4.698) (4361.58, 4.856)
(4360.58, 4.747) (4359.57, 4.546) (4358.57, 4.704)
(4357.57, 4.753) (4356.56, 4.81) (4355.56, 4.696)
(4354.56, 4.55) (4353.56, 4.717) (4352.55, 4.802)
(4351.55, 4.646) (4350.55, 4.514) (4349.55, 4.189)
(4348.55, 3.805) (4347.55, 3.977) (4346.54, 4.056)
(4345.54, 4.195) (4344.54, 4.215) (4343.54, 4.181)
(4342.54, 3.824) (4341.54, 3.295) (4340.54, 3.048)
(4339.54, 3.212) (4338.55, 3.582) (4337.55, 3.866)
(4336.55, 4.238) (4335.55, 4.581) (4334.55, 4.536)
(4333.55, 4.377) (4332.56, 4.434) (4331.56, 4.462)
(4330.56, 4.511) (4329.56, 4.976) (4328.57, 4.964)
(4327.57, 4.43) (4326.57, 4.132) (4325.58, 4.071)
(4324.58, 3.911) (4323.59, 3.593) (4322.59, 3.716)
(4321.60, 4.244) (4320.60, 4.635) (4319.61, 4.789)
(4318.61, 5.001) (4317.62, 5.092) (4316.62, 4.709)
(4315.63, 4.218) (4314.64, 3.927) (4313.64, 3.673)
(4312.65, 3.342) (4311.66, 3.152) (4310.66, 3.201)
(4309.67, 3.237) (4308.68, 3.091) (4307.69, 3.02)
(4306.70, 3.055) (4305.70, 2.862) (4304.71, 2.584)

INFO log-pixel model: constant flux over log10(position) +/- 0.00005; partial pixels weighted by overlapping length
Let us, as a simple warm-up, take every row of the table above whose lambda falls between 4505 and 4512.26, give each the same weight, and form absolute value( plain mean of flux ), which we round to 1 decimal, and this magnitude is 5.5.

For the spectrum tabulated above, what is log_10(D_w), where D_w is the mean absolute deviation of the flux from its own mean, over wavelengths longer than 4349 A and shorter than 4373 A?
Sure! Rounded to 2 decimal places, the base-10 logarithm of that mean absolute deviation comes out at -0.78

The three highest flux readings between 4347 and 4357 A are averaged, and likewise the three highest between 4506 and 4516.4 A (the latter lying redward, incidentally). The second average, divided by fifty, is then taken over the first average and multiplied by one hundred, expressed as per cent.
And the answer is 2.35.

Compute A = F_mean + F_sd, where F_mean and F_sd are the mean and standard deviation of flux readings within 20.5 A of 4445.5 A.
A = 4.98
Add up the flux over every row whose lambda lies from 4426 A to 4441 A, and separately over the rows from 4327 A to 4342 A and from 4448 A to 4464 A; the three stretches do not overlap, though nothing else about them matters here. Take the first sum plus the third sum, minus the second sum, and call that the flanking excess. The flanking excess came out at 78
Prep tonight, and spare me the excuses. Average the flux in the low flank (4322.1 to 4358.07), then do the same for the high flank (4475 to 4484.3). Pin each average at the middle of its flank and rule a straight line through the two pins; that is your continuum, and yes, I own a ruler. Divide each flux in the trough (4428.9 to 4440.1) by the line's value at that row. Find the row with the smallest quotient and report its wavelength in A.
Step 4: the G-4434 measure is 4431.43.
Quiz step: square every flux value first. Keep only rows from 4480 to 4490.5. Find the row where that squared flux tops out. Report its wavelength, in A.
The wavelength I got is 4488.94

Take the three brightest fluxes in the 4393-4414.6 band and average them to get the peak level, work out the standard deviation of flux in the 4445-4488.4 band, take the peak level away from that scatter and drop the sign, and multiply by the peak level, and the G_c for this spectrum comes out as 20.2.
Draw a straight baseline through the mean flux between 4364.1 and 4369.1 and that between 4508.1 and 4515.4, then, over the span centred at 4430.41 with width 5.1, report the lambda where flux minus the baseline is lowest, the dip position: 4431.43 A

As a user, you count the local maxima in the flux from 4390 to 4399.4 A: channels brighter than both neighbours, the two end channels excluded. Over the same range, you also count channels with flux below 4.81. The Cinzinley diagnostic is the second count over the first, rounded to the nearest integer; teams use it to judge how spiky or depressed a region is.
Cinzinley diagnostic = 9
